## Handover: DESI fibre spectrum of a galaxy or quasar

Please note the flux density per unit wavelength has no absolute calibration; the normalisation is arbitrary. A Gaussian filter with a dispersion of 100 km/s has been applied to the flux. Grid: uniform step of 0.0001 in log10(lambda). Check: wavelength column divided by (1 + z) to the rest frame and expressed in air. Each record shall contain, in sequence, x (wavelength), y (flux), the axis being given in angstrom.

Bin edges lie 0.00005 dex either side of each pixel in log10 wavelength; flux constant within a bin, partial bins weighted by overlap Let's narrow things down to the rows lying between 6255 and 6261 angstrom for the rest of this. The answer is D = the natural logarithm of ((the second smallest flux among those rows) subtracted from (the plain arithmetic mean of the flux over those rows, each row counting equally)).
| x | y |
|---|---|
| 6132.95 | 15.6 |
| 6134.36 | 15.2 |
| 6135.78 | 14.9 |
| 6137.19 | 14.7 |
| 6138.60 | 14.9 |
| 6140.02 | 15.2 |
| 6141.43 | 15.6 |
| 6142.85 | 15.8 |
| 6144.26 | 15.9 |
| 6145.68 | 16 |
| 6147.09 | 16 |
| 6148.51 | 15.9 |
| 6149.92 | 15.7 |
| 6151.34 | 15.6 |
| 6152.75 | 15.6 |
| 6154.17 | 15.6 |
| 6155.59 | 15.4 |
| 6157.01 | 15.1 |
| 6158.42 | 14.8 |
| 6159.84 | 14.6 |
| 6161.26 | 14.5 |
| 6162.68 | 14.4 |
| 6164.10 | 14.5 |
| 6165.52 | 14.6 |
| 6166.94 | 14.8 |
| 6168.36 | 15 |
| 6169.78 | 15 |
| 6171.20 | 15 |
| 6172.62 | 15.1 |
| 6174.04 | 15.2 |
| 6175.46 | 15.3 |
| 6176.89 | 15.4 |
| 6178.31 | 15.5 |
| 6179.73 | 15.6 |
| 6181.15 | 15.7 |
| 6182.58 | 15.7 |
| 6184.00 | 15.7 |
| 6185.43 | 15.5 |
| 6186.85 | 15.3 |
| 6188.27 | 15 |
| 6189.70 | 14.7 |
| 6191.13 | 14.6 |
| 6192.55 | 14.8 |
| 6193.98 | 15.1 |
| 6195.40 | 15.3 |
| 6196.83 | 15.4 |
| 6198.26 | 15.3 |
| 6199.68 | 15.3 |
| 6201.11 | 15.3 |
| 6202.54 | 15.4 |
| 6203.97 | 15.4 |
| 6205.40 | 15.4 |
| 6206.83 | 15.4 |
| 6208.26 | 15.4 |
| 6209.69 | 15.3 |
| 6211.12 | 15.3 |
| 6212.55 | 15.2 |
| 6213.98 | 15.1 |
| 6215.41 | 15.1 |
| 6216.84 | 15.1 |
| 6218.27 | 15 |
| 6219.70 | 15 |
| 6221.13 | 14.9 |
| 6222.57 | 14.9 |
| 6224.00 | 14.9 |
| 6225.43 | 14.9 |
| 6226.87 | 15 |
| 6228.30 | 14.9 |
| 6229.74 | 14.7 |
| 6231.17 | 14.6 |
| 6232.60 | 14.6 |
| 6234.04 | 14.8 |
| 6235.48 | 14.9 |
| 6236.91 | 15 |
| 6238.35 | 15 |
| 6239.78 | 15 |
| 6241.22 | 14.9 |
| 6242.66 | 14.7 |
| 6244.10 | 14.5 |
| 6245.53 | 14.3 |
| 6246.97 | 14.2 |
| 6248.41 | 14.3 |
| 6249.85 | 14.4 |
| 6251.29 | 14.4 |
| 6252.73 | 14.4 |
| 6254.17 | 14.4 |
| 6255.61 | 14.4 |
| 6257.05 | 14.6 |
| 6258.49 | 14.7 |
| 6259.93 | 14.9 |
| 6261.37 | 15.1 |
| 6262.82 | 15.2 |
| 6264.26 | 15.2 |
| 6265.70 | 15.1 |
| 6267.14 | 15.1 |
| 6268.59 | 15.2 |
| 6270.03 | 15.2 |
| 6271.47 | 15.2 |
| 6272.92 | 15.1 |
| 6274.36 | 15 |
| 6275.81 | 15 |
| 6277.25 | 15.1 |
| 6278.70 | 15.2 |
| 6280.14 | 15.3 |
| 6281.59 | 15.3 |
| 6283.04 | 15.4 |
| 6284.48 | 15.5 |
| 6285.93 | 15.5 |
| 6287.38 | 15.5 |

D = -3.0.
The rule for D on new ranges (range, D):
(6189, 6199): -1.1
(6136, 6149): -0.4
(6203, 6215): -2.2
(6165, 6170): -3.0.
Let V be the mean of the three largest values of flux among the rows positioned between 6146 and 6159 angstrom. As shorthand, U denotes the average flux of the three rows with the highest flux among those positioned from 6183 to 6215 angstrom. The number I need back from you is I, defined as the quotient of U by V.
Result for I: 0.98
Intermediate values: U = 15.5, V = 15.9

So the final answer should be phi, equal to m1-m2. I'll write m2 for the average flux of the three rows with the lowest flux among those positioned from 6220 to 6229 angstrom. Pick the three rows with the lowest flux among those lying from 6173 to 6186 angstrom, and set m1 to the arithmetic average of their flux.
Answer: 0.4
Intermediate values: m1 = 15.3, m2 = 14.9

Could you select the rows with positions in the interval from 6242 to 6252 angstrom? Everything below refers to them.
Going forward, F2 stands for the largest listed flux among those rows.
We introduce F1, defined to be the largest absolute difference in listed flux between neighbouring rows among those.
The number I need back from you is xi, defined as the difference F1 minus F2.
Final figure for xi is -14.5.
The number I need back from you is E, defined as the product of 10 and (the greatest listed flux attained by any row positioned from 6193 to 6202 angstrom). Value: 154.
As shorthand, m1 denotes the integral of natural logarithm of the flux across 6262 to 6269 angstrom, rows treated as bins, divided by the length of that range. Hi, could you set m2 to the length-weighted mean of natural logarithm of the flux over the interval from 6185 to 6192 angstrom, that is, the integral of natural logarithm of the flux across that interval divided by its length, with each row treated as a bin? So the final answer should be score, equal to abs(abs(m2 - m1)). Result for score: 0.006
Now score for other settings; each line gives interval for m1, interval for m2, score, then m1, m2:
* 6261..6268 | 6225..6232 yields 0.019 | 2.71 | 2.70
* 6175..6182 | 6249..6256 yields 0.073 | 2.74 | 2.67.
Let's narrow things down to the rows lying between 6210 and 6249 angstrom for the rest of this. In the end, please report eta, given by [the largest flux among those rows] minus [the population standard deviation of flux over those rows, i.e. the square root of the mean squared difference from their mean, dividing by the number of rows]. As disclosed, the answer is 15.0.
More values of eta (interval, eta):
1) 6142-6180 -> 15.5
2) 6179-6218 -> 15.4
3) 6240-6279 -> 14.8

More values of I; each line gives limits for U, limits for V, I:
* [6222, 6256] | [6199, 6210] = 0.97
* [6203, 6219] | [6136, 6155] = 0.96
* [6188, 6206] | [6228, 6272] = 1.01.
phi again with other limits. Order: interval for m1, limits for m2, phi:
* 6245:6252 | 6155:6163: -0.2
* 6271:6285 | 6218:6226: 0.1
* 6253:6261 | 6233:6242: -0.4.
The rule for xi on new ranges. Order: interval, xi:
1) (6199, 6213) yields -15.3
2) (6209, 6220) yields -15.2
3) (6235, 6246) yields -14.8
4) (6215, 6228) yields -15.0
